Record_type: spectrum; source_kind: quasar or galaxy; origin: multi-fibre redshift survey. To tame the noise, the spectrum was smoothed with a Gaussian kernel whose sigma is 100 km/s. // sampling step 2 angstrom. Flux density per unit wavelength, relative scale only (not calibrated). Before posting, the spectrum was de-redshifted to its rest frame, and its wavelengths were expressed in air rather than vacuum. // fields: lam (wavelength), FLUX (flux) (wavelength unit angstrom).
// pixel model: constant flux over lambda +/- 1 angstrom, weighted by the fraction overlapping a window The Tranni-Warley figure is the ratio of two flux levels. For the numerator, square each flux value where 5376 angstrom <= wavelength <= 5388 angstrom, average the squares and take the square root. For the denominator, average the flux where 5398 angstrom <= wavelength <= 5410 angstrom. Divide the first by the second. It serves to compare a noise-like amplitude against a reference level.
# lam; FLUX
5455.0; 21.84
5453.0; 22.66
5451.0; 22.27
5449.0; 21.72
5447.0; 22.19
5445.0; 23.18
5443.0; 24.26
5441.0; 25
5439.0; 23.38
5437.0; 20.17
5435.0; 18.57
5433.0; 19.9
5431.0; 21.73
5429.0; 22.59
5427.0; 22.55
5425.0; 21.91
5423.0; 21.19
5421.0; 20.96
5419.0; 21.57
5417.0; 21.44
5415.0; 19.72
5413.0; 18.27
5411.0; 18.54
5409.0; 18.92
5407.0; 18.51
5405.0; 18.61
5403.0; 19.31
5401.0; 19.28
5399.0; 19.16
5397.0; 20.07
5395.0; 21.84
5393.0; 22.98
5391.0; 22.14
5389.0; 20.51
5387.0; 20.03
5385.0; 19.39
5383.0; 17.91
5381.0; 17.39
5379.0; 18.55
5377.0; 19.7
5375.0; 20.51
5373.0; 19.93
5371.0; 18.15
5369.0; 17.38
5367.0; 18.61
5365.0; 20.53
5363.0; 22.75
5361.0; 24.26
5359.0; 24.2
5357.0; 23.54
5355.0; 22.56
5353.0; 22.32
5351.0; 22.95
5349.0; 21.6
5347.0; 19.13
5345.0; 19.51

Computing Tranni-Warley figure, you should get 0.99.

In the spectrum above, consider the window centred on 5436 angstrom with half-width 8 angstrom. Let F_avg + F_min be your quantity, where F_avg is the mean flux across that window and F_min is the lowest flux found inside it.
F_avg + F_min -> 40.5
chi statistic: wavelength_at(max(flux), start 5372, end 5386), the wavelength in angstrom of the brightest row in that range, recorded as 5375.0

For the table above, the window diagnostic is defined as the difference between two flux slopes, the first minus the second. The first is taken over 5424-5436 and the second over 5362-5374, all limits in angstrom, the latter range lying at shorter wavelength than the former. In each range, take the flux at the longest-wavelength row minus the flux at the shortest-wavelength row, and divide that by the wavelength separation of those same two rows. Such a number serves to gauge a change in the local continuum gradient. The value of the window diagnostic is -0.05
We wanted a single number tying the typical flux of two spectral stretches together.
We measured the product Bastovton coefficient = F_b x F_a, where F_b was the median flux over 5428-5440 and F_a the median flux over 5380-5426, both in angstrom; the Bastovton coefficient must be 413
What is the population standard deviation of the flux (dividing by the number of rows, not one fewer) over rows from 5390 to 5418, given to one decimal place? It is 1.5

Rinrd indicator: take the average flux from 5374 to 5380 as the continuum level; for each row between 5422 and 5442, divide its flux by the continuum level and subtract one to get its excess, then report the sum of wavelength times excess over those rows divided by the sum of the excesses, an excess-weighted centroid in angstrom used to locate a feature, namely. 5432.9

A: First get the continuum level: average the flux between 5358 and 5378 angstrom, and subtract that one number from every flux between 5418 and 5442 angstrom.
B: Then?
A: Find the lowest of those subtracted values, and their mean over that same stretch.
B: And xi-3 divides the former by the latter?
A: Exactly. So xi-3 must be -1.98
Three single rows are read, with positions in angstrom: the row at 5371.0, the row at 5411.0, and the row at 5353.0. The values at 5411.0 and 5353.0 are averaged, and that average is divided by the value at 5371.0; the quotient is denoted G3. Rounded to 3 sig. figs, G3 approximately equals 1.13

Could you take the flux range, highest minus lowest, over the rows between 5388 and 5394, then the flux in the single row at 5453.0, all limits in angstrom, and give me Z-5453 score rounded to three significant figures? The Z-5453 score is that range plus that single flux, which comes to 25.1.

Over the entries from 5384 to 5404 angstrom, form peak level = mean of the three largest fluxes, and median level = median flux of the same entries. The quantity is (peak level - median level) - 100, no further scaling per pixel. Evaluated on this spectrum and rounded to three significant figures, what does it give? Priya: -97.7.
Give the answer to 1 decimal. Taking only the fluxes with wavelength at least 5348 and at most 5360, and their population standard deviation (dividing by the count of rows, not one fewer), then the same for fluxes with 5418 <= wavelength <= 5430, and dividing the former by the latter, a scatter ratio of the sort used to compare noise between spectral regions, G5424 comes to 1.3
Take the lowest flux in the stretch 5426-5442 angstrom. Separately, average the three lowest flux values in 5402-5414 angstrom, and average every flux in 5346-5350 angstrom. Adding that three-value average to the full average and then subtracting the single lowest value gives 20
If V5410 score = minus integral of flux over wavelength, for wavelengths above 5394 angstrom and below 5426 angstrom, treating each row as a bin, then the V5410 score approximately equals -639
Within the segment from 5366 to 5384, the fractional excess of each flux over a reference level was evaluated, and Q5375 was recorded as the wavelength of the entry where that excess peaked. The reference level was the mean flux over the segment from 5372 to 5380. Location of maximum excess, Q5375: 5375.0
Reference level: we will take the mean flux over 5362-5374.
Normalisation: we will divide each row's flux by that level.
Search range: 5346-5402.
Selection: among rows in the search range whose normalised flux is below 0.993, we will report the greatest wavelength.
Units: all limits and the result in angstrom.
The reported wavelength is 5401.0 angstrom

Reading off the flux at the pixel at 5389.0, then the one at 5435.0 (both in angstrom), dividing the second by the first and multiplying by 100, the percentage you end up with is 91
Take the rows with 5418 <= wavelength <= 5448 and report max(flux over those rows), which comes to 25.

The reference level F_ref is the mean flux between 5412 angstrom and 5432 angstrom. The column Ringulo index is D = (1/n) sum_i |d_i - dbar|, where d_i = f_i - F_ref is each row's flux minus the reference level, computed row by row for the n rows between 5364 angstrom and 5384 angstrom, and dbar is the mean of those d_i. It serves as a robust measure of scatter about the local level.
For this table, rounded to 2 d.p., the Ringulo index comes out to 1.04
